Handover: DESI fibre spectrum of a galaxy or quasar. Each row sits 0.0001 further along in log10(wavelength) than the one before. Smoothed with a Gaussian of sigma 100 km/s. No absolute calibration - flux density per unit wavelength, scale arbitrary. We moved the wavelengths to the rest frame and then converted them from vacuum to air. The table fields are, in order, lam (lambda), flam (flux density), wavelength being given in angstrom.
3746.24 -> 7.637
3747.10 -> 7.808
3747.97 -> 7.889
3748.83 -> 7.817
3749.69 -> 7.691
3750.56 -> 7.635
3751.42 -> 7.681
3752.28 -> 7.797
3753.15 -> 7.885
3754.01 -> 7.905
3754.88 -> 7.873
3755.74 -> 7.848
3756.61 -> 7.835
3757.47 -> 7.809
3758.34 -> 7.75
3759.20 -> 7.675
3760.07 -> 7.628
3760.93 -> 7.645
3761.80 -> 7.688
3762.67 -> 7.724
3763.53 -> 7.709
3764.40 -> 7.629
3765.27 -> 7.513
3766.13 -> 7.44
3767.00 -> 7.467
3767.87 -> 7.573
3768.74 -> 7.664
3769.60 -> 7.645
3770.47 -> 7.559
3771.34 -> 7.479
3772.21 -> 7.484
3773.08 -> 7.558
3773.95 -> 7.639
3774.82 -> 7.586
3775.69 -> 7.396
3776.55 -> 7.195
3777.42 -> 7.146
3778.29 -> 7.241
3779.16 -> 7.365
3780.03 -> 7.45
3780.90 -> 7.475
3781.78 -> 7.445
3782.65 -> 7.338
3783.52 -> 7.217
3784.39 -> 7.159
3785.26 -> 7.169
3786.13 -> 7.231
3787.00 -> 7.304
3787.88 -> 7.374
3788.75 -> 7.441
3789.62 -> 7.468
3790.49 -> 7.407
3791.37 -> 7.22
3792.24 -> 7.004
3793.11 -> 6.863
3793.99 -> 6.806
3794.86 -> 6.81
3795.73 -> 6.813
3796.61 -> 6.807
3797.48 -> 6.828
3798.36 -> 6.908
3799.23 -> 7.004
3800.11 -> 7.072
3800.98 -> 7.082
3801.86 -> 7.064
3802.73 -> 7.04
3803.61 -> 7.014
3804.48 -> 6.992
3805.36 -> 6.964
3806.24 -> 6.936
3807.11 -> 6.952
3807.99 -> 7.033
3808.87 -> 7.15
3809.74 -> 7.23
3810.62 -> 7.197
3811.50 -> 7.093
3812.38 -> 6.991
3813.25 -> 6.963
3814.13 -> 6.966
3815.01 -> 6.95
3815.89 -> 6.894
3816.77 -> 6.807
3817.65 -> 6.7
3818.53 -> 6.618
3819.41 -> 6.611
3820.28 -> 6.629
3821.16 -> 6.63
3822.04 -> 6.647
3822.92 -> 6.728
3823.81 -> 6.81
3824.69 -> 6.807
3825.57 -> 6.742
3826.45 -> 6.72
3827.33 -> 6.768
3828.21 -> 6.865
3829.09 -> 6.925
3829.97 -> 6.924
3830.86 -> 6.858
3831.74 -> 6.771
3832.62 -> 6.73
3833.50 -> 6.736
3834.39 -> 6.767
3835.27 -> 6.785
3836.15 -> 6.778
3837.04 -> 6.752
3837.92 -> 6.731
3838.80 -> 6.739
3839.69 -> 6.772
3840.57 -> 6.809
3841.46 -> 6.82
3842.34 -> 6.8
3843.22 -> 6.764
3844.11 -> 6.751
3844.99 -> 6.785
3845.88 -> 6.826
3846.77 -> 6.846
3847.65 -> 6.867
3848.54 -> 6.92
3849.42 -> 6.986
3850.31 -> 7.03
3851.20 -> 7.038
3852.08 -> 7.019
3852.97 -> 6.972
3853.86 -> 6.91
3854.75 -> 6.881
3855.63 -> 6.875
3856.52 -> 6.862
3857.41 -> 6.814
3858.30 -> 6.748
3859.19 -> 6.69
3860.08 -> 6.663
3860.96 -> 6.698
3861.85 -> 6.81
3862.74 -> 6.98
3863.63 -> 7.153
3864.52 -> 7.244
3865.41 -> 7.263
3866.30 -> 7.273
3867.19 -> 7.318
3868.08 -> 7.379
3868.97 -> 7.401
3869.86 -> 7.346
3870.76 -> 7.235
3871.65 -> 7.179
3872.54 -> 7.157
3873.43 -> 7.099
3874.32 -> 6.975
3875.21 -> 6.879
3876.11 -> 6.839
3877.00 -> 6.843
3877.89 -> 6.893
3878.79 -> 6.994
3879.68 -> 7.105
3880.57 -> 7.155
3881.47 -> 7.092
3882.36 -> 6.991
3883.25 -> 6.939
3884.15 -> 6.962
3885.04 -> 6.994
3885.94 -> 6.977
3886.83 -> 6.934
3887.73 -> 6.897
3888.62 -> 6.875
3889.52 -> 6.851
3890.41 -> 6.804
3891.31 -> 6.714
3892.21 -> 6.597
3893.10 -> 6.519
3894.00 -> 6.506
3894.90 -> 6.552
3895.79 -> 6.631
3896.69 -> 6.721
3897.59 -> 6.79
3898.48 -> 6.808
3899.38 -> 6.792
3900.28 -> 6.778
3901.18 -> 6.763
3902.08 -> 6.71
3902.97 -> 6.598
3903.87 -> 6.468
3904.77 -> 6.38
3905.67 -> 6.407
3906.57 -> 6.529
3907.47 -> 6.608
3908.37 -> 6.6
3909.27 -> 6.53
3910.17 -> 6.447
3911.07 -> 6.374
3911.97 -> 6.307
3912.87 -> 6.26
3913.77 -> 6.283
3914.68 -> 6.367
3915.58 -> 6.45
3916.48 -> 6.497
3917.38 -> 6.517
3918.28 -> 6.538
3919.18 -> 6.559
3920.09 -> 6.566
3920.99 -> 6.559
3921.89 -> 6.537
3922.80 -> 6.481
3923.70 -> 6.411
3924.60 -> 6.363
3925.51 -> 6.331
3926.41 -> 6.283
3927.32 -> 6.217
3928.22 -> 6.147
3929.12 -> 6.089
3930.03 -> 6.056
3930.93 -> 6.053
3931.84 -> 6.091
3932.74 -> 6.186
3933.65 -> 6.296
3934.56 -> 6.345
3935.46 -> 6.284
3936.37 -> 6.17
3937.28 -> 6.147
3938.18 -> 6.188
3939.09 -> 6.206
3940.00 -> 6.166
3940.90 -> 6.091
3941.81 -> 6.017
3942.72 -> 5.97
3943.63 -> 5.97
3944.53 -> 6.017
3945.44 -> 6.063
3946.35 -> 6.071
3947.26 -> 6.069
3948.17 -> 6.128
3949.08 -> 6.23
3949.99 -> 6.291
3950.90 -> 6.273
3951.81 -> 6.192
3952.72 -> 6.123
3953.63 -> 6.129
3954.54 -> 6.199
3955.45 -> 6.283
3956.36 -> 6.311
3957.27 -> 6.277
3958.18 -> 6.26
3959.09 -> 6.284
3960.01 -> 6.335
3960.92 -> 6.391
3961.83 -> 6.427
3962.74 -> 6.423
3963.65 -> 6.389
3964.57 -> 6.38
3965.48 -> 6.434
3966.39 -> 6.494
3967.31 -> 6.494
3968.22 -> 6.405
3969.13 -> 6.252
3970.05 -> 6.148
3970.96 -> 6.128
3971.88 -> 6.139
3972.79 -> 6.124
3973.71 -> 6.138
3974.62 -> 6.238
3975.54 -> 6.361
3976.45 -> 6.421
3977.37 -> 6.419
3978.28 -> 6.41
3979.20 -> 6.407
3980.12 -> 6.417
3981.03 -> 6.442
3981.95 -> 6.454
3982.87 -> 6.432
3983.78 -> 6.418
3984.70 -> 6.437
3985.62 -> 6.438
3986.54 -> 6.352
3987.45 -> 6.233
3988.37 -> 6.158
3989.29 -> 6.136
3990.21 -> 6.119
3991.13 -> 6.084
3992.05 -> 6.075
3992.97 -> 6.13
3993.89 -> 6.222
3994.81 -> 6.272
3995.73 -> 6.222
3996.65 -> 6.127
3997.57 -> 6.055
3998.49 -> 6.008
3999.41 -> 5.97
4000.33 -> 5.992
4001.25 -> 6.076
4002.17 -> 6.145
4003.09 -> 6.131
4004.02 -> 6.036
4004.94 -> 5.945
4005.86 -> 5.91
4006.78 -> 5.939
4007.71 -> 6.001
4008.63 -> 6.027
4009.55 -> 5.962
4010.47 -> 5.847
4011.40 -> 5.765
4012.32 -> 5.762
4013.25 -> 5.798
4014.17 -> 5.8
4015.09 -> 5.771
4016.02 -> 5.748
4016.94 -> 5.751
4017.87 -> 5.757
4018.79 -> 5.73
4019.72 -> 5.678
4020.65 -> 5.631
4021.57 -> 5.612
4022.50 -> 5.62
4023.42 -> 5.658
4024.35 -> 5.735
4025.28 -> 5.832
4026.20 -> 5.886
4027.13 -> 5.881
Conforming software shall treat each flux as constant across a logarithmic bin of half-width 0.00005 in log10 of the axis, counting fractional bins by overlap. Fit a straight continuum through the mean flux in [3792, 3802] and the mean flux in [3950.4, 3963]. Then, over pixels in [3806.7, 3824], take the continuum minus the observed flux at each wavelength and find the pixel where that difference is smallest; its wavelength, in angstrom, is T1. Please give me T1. 3809.74 angstrom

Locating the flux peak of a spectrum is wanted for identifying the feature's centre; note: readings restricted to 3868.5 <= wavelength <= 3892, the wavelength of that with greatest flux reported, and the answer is 3868.97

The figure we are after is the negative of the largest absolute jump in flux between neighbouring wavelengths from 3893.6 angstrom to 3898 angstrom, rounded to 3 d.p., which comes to -0.090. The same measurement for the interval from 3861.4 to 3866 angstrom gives -0.173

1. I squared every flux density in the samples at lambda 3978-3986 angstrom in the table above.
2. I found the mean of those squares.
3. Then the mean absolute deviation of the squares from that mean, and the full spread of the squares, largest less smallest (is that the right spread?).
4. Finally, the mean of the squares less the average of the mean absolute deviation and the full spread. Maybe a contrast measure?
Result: 41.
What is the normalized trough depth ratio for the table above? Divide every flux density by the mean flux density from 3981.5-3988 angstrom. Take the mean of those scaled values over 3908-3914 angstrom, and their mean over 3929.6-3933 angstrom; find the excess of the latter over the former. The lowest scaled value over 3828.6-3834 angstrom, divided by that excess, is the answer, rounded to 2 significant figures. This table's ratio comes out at -22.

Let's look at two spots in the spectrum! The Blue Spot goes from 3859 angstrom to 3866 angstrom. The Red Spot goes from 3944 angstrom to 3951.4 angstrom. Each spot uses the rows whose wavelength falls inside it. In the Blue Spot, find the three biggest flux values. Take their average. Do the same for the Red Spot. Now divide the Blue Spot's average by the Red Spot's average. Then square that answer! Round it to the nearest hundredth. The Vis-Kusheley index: 1.33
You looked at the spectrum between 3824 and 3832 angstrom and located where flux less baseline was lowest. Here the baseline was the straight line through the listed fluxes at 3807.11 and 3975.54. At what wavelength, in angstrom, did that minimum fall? 3826.45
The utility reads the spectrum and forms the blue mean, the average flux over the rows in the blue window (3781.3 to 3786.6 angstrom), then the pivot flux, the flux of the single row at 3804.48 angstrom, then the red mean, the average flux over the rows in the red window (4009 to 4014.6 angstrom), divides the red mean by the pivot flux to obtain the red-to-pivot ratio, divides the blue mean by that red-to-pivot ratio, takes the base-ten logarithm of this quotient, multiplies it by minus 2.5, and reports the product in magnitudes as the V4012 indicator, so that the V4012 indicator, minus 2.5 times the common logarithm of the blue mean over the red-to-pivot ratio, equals -2.35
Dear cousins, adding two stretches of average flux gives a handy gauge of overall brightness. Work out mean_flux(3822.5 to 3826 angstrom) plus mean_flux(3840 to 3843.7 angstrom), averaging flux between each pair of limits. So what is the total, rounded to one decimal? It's 13.6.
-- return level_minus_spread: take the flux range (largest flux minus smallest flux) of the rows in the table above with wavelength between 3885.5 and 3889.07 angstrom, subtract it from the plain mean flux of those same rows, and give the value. 6.82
